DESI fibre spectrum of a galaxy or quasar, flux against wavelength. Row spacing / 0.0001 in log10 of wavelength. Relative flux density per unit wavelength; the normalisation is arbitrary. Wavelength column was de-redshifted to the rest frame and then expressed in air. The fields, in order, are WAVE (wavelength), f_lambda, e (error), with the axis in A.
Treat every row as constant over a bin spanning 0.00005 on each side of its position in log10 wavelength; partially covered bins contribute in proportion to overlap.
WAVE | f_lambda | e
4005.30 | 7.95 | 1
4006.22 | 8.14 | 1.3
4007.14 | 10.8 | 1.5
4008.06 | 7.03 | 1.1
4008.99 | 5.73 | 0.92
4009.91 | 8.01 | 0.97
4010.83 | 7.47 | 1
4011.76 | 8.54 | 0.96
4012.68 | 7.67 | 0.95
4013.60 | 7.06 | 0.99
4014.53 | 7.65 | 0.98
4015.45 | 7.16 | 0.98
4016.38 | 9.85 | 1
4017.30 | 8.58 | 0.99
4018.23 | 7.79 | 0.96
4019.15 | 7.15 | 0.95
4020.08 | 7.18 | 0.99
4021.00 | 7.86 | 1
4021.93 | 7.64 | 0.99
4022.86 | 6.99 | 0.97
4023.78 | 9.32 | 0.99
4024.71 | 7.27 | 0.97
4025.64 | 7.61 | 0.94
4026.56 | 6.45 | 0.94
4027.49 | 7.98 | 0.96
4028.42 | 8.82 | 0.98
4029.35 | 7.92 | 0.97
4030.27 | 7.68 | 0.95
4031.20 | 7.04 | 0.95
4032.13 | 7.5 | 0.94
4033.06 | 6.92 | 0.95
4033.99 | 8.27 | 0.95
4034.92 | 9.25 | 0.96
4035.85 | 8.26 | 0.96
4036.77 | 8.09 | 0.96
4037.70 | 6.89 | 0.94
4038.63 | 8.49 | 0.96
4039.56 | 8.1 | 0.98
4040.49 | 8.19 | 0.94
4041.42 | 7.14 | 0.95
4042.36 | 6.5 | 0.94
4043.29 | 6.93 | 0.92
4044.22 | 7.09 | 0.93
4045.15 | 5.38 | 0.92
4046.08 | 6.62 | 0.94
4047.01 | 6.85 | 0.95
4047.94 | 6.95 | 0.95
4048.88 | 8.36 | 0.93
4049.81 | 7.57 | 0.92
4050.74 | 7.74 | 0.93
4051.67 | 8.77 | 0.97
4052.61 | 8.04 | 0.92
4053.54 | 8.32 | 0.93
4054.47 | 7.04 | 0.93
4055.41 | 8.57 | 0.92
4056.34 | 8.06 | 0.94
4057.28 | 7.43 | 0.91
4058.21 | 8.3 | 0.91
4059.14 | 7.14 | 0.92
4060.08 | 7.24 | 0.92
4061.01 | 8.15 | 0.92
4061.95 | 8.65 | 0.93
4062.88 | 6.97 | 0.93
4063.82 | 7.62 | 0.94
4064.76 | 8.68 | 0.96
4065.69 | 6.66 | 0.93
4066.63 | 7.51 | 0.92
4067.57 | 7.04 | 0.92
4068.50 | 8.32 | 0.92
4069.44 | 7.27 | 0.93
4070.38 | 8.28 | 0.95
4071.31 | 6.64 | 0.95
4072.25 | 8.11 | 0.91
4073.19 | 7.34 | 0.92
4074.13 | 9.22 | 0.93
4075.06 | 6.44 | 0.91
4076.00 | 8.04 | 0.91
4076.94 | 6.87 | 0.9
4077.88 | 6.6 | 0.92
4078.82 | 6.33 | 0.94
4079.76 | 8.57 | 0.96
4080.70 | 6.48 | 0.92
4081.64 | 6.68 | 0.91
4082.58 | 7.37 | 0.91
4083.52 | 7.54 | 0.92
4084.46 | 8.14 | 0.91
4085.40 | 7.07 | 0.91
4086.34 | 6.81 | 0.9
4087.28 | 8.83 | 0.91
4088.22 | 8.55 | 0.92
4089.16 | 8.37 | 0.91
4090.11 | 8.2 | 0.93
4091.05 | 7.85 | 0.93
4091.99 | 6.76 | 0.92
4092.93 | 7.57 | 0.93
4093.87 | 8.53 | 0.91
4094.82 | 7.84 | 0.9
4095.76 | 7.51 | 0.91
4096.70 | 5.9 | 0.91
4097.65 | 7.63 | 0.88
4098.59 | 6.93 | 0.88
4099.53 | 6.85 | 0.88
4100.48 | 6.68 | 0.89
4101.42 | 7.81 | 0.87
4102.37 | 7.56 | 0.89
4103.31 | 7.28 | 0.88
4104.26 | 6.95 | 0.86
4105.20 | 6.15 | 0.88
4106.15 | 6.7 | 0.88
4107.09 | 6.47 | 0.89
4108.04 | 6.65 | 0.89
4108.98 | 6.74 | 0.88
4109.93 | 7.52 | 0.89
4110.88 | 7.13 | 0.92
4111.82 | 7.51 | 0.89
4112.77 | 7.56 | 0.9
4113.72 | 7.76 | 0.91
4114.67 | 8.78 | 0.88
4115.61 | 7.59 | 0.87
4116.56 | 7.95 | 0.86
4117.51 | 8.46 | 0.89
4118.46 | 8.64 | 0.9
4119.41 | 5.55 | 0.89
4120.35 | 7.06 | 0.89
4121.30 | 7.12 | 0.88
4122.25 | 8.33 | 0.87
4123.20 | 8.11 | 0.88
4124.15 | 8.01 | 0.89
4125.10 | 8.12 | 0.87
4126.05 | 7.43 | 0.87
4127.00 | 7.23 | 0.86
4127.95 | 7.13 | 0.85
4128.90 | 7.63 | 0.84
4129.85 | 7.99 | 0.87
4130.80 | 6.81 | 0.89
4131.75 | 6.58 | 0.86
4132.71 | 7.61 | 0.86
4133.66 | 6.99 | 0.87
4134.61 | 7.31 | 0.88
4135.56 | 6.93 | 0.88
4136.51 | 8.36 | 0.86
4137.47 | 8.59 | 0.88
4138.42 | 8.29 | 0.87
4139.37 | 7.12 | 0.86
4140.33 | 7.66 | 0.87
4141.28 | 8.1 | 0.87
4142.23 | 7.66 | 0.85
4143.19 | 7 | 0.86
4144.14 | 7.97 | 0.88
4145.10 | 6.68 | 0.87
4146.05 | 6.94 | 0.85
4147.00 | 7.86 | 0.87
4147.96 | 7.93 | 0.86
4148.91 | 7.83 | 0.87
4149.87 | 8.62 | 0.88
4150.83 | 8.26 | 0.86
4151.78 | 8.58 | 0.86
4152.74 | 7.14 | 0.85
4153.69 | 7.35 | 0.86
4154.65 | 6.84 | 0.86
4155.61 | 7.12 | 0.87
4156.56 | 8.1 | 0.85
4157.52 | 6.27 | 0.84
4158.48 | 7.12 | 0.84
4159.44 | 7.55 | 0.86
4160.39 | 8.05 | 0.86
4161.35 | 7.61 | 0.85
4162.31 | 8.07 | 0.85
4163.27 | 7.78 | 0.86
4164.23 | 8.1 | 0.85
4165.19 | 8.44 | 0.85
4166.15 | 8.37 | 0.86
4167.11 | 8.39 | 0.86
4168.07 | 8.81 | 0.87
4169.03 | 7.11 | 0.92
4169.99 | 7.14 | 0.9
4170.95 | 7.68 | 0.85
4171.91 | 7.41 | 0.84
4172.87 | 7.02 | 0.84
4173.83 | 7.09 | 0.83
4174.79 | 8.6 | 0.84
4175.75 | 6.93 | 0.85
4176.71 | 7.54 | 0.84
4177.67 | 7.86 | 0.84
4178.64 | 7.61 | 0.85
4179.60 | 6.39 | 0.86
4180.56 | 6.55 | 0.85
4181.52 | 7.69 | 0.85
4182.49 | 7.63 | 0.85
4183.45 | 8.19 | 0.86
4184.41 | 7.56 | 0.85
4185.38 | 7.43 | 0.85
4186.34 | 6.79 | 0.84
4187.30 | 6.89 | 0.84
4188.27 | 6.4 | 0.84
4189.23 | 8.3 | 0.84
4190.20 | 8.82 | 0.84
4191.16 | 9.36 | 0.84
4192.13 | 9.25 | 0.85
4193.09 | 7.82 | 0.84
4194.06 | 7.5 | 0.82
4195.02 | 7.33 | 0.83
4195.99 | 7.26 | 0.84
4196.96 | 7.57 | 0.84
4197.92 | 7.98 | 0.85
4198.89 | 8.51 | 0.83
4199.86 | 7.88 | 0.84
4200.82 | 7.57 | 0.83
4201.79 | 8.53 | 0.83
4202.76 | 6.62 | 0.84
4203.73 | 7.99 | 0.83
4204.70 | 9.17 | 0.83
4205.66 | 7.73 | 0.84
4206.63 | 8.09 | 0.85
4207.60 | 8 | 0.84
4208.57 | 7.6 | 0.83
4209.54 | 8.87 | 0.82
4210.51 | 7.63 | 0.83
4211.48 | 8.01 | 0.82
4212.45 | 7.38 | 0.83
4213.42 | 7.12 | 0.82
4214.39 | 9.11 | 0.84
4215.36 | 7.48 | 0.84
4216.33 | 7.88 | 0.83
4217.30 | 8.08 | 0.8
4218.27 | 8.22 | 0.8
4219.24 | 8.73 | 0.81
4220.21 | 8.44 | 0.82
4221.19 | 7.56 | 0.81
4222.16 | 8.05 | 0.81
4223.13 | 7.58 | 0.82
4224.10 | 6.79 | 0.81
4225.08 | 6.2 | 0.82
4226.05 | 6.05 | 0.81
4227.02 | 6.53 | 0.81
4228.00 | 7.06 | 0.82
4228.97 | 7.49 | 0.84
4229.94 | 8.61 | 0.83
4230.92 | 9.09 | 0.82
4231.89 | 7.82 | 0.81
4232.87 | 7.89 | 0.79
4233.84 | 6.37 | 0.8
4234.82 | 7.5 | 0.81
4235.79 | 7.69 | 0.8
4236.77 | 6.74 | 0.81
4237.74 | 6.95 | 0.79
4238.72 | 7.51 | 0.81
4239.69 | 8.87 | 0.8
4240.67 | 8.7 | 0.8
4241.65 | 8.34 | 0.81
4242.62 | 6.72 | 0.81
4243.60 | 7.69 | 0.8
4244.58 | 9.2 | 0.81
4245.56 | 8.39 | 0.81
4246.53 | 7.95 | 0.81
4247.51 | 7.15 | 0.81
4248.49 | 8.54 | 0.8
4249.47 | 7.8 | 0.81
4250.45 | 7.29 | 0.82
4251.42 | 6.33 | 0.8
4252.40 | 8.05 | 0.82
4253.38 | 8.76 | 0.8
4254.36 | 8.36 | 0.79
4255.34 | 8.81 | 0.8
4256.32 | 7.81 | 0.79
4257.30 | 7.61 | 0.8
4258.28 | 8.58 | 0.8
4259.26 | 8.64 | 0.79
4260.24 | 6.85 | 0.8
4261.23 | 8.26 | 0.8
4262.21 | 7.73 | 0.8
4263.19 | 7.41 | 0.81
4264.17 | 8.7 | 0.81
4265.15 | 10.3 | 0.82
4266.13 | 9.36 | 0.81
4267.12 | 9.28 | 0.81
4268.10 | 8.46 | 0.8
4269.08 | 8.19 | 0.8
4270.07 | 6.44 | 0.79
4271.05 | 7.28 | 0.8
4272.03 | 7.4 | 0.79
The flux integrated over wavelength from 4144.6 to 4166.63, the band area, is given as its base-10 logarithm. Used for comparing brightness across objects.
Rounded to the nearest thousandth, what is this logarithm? 2.228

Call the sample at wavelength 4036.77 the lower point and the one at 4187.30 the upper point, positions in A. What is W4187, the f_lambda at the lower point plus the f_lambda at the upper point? 15.0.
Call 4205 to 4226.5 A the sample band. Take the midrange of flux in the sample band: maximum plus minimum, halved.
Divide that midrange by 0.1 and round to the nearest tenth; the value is 75.8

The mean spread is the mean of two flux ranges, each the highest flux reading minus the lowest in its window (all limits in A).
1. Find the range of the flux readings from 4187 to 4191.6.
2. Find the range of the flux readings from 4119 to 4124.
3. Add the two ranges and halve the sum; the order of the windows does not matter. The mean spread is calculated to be 2.9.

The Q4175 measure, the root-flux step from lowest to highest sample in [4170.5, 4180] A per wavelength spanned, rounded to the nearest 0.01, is -0.03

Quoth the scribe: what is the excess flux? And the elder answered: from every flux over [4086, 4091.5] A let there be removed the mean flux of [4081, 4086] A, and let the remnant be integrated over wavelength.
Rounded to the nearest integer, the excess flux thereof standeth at 4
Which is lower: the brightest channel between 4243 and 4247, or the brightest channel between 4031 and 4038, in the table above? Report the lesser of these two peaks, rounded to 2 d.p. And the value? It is 9.20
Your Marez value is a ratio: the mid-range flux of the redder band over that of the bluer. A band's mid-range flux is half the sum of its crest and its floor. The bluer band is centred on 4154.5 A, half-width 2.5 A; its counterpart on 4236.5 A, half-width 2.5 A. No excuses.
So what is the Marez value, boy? 0.97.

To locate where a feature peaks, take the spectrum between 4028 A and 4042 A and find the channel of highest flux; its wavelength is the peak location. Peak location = 4034.92 A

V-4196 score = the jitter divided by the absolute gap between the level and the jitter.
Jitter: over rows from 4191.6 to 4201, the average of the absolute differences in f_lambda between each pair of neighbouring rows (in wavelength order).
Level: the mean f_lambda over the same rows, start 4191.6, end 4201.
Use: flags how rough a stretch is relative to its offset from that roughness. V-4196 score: 0.063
